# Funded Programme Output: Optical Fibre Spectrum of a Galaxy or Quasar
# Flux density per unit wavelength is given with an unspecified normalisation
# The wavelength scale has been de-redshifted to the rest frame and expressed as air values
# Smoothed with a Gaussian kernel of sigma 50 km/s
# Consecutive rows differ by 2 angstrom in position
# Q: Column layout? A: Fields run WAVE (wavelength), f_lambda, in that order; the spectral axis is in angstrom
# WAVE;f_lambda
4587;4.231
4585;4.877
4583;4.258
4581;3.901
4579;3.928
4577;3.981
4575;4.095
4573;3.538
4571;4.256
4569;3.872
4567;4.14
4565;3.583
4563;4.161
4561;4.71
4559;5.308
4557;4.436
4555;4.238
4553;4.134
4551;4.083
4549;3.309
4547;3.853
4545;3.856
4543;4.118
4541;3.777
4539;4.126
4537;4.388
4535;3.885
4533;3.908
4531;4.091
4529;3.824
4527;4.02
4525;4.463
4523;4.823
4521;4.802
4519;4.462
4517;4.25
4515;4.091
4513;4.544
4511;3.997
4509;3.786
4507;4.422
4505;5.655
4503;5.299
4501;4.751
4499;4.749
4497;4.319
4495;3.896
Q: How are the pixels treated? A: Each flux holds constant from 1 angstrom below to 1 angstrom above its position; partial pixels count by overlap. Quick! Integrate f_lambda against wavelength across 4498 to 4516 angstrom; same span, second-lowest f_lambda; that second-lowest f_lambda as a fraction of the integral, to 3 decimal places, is 0.048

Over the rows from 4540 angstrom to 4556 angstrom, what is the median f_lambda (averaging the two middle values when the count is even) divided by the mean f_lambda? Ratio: 1.01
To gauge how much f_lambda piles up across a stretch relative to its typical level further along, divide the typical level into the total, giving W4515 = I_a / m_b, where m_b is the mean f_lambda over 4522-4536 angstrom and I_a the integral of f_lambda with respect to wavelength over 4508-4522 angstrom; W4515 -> 14.4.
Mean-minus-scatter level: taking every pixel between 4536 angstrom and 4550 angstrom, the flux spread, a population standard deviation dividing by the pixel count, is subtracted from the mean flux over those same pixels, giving 3.6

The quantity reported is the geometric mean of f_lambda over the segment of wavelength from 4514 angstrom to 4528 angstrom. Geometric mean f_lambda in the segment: 4.41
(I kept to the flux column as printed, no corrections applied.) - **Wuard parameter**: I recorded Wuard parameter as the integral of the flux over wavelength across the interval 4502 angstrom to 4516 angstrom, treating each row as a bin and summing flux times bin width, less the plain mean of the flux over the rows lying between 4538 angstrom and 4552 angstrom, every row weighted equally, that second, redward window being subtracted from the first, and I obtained 59.7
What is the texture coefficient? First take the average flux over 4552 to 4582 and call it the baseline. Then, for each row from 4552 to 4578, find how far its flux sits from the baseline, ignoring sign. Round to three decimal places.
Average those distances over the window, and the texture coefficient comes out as 0.301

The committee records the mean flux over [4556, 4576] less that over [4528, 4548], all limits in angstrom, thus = 0.227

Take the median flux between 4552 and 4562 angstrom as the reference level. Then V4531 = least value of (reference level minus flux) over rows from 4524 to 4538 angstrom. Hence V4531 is 0.0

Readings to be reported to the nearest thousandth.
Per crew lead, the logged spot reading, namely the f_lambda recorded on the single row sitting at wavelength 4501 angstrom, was 4.751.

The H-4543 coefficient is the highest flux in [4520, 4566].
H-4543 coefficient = 5.308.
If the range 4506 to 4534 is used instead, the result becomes 4.823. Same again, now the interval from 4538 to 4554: 4.134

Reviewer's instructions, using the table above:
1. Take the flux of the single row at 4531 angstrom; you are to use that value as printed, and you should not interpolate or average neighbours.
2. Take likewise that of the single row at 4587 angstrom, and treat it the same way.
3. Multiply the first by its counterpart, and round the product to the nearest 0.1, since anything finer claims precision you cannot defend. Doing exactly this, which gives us 17.3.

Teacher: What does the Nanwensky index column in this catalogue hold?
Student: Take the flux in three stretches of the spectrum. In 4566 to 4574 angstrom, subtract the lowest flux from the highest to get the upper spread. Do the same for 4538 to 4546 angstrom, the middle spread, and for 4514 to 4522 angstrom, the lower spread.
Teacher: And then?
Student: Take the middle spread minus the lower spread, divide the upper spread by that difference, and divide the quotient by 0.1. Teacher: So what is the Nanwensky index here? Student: -20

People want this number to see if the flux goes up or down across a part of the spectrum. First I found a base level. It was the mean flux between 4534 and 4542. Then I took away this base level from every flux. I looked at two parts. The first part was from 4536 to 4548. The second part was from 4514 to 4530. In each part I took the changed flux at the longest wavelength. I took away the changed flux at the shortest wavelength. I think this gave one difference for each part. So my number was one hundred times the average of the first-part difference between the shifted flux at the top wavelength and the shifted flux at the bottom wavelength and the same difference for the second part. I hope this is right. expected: -40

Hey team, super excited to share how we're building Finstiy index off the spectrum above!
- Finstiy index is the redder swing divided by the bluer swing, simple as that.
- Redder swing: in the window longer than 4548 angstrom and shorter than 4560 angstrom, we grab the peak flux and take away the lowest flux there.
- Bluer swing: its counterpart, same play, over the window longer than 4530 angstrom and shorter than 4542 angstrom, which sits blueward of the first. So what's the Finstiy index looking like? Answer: 3.3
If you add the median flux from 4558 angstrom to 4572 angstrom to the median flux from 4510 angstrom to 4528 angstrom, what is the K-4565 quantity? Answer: 8.62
